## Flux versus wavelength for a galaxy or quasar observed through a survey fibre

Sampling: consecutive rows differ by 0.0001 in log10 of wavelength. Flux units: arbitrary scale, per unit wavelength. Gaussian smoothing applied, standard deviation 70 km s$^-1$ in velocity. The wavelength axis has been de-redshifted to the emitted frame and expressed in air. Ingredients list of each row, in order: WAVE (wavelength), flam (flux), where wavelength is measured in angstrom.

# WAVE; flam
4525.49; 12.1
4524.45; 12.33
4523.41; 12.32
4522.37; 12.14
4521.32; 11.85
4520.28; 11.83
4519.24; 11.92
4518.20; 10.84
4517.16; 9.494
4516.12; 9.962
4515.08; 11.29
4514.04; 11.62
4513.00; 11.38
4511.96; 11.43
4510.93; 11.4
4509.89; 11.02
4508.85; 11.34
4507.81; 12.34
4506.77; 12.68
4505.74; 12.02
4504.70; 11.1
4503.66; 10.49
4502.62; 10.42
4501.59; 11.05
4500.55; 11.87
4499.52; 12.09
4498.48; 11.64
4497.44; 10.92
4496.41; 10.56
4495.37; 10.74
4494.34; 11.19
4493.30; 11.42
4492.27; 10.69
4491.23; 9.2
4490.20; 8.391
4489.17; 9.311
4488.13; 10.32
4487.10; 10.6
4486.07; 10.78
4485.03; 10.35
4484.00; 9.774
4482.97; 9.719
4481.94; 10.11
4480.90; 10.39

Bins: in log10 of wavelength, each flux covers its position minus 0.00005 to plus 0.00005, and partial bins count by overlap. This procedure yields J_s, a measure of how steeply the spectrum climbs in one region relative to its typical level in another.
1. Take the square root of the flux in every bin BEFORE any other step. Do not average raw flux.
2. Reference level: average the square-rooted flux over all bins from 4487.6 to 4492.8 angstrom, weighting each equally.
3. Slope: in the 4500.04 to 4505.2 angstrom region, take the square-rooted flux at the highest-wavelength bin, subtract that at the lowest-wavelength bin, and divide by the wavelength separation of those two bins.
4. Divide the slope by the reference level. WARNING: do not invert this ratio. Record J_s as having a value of -0.009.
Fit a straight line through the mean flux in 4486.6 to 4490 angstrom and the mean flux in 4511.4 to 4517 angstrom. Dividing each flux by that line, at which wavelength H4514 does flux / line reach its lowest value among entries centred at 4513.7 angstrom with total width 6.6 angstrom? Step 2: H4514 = 4516.12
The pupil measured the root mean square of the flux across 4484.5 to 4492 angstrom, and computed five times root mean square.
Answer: 49.4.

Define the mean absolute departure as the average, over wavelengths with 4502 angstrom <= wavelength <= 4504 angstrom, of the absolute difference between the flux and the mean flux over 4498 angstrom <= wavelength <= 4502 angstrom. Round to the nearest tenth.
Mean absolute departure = 1.2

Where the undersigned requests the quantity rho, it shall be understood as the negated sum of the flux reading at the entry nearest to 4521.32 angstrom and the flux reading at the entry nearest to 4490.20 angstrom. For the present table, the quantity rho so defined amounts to -20.2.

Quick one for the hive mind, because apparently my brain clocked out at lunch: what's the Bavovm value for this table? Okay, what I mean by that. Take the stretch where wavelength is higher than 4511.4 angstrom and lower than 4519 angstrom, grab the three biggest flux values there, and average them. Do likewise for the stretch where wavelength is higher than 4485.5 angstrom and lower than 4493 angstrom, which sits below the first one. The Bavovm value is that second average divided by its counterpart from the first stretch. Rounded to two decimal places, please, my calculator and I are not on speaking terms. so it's 0.93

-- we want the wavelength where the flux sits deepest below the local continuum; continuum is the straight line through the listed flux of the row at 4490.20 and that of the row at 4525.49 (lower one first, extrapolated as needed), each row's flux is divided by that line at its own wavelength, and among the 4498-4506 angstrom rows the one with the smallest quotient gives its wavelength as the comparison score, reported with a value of 4503.66 angstrom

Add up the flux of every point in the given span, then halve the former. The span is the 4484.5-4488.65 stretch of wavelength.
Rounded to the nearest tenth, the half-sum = 21.0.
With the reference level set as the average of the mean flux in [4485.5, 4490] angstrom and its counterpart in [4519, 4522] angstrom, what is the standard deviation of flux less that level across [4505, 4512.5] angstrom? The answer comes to 0.6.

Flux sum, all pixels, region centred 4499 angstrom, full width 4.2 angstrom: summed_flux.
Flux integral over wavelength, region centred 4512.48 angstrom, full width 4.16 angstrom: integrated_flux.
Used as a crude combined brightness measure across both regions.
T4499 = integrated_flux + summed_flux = 94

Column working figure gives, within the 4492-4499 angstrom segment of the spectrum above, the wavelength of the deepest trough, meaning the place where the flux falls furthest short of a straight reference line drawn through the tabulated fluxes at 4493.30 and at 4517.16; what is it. 4492.27 angstrom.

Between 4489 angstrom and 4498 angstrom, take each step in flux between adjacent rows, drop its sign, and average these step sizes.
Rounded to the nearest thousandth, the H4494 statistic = 0.646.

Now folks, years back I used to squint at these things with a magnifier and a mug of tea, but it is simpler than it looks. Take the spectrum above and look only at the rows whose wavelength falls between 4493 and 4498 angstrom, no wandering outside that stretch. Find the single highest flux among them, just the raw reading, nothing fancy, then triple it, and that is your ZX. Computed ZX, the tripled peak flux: 34.3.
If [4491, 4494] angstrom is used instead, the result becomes 34.3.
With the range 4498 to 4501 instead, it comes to 36.3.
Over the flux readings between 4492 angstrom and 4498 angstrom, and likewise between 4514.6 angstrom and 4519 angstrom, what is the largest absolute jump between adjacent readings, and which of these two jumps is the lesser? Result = 0.73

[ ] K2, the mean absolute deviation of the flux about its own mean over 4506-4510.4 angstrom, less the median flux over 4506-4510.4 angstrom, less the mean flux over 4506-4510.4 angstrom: -23.0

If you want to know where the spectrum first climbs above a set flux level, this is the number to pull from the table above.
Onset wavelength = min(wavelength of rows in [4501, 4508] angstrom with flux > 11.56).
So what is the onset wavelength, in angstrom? 4505.74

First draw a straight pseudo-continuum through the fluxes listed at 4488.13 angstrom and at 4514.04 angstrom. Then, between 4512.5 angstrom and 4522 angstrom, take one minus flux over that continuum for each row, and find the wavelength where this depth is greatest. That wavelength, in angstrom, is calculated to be 4517.16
